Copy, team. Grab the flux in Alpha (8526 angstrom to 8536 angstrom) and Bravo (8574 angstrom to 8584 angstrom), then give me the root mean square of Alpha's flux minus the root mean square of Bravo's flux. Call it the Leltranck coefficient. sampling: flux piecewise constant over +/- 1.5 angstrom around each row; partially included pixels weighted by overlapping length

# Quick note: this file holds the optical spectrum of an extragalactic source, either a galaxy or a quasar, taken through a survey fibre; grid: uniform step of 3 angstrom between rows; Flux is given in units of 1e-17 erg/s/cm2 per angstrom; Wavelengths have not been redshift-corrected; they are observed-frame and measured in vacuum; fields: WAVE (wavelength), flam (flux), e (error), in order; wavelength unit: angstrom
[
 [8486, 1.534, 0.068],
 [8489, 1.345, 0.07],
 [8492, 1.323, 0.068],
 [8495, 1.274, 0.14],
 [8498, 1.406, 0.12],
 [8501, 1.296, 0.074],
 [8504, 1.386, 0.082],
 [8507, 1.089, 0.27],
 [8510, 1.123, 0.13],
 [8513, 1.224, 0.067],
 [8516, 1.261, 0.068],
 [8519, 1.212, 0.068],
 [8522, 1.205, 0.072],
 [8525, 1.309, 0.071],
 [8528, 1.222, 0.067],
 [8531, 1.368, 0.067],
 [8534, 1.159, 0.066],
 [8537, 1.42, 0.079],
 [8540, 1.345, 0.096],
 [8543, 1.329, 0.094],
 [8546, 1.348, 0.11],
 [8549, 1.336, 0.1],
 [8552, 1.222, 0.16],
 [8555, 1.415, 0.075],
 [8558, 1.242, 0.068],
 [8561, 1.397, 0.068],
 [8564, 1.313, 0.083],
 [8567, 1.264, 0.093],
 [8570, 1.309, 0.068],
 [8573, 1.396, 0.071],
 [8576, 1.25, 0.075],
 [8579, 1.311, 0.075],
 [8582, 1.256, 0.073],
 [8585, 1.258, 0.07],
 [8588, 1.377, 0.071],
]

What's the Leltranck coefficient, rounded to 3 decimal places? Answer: -0.020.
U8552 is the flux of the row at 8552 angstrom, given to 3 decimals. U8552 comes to 1.222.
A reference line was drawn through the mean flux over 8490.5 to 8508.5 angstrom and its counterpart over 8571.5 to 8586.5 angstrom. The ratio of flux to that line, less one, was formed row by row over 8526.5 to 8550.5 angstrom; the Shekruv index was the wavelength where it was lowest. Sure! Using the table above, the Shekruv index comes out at 8534 angstrom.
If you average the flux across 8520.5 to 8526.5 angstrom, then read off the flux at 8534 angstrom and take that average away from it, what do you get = -0.10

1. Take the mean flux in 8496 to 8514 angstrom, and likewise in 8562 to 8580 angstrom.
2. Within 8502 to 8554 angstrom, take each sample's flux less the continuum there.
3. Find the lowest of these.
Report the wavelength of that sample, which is 8507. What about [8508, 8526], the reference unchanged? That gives 8510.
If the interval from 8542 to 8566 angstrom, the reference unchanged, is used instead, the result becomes 8552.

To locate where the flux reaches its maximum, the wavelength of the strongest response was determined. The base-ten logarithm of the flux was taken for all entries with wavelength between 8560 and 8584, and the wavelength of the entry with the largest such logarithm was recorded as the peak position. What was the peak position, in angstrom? 8561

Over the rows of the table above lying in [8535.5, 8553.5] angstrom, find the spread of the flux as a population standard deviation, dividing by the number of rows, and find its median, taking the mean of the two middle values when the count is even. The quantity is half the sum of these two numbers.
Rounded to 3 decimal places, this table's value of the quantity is 0.699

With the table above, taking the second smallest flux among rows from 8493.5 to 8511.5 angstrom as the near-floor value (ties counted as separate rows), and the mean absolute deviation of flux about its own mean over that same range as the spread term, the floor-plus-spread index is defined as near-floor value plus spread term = 1.23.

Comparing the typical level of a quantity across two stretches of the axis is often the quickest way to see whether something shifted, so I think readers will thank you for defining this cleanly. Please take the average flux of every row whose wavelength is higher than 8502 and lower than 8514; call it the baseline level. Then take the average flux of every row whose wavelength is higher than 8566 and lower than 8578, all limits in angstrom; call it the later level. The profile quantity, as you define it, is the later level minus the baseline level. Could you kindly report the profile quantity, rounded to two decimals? 0.10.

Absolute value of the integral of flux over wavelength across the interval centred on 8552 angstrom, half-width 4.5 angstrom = 11.9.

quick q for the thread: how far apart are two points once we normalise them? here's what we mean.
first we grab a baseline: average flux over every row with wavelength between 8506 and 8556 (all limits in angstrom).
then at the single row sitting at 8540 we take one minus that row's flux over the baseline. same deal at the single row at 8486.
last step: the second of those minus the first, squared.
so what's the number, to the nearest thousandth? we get 0.022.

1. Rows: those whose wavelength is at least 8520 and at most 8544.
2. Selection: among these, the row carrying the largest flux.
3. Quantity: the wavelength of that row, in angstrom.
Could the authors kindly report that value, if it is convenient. 8537 angstrom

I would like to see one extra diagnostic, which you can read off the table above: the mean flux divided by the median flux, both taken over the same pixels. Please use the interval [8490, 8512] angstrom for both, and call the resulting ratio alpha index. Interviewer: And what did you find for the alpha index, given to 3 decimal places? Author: 0.981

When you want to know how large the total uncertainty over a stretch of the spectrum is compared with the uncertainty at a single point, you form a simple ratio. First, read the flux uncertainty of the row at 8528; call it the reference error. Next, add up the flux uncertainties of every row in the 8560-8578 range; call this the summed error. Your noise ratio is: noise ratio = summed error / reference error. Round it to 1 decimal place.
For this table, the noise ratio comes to 6.8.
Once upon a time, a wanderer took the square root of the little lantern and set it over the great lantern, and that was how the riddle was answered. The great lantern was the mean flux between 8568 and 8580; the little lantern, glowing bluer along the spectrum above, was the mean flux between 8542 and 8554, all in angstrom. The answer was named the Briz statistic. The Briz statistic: 0.87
